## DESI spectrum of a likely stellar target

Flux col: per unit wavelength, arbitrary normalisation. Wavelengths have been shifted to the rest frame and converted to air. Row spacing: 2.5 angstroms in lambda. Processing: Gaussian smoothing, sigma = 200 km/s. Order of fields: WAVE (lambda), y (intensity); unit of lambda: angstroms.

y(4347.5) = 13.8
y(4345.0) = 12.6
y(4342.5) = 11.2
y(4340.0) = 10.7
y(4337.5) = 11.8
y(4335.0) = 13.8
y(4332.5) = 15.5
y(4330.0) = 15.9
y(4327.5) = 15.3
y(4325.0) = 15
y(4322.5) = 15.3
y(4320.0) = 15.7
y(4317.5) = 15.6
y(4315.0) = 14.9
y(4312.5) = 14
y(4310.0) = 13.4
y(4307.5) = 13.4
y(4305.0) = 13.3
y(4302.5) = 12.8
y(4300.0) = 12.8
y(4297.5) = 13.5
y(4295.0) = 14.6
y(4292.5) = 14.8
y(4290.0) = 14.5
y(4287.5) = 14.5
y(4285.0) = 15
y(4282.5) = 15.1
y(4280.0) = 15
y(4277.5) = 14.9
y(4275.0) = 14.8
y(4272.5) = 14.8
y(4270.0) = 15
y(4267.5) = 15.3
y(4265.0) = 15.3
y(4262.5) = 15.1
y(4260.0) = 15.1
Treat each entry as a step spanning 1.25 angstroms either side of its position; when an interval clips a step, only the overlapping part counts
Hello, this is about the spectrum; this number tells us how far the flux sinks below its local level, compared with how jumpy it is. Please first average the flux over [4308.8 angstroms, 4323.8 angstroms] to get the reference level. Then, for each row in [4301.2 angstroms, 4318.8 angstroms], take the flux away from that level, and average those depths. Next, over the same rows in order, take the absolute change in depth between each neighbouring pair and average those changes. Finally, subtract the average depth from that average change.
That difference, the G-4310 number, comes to -0.44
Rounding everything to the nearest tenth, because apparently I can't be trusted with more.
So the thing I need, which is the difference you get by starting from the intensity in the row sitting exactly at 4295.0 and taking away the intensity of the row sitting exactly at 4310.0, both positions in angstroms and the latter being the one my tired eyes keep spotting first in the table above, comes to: 1.2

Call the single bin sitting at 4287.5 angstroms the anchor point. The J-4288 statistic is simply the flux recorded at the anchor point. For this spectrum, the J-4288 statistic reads 14.5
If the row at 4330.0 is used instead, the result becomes 15.9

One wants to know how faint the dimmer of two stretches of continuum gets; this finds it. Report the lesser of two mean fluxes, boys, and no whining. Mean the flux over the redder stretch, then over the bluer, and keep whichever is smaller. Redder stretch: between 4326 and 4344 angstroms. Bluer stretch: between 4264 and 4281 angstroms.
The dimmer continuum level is 13.5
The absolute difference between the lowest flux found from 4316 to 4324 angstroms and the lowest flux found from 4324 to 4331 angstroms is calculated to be 0.3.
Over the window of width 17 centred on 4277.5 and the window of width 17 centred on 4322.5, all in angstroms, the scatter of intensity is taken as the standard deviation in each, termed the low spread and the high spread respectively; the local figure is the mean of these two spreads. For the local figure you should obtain 0.2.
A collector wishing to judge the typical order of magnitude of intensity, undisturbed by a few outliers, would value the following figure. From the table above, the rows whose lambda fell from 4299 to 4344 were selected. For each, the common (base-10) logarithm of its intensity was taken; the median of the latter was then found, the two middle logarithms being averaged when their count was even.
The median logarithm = 1.143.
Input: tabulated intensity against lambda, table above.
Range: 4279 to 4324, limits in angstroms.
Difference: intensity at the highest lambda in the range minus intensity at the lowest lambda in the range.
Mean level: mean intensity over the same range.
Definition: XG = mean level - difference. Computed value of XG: 14.0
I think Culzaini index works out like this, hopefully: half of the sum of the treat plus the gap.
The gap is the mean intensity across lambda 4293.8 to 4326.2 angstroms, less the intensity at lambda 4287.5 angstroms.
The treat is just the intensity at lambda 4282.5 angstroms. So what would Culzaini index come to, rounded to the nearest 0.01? 7.39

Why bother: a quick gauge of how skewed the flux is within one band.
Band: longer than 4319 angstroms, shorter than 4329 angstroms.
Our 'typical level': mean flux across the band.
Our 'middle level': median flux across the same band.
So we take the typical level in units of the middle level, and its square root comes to 1.00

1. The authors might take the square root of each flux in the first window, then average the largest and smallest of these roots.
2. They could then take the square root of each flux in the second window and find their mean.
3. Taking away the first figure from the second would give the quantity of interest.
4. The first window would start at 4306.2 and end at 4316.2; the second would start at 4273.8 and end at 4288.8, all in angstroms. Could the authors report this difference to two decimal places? 0.10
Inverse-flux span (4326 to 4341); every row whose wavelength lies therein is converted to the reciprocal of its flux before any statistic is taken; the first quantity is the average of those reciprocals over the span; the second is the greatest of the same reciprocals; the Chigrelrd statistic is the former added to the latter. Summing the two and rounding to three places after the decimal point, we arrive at 0.167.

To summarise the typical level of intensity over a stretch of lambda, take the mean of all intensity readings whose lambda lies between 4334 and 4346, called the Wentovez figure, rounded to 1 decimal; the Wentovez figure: 12.0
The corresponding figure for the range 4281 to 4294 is 14.8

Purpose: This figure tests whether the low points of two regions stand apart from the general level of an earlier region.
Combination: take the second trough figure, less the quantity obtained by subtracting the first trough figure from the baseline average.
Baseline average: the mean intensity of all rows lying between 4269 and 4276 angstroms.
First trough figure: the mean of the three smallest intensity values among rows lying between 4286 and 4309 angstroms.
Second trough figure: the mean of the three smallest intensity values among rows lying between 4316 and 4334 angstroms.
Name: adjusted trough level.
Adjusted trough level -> 13.3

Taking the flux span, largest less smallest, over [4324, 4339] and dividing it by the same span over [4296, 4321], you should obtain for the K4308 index 1.4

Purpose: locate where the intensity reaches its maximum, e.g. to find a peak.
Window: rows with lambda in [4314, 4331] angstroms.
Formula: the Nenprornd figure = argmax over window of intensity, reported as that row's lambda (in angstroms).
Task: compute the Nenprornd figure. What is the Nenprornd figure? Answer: 4330.0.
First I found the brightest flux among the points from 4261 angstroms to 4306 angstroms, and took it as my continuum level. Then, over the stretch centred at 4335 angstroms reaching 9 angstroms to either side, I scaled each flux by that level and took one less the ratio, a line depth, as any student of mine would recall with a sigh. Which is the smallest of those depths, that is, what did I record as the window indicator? -0.04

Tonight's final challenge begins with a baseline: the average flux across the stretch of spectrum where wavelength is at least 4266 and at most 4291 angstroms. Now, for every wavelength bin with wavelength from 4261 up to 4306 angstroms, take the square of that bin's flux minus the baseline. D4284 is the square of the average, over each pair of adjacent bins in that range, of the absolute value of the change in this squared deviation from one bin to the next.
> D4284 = 0.16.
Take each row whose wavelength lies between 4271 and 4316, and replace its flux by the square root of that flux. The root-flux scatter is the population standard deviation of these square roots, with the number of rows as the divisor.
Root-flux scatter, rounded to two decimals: 0.10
